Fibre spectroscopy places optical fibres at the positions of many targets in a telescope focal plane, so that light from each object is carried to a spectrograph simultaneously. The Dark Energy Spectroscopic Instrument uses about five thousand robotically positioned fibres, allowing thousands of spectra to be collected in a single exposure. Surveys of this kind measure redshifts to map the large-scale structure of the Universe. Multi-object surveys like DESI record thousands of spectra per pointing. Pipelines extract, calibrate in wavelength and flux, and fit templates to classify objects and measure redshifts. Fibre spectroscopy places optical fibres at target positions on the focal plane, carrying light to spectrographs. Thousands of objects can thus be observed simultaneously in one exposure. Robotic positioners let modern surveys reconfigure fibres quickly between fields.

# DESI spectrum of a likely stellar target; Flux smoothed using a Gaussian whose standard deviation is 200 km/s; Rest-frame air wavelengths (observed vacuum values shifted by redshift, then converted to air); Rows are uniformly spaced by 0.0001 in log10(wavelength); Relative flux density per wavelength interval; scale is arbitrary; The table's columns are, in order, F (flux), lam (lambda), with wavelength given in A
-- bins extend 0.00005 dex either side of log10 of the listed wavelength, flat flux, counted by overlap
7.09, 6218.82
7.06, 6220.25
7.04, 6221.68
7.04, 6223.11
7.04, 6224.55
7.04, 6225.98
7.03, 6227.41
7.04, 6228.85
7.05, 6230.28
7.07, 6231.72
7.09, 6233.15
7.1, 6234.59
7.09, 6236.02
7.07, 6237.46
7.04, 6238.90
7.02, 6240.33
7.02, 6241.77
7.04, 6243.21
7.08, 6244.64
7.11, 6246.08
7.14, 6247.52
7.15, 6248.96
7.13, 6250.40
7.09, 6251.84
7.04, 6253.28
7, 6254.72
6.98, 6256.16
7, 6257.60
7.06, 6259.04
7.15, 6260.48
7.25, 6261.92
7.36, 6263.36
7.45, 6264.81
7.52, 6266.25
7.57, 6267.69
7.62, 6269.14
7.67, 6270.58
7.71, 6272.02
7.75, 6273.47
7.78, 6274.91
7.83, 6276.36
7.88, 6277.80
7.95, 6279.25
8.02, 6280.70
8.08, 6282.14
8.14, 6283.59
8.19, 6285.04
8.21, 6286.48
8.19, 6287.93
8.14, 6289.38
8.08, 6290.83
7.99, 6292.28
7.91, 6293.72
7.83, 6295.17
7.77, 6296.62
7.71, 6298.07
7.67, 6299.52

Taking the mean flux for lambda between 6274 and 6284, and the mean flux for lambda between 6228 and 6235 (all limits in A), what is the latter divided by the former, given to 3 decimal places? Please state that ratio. 0.889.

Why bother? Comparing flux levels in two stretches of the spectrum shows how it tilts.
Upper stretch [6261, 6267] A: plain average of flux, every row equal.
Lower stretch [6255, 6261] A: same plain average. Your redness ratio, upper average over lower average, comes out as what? 1.05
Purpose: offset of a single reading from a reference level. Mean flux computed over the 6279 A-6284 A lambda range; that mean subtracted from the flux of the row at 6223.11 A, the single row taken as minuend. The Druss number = -1.01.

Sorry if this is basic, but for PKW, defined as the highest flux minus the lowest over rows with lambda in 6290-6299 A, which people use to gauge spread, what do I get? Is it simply 0.37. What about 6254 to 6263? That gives 0.27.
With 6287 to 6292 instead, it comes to 0.11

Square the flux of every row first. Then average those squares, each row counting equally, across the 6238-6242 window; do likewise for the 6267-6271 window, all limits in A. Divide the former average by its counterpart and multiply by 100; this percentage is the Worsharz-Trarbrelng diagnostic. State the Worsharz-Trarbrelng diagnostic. 85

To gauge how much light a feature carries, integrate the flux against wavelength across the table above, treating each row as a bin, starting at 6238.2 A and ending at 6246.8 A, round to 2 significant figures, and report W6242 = 61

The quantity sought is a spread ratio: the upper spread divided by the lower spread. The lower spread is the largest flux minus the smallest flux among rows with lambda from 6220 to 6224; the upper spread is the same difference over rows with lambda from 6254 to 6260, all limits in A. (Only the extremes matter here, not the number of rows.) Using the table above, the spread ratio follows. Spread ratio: 4.0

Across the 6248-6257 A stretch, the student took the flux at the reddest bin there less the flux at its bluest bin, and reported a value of -0.2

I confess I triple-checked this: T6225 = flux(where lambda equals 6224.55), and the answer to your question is 7.04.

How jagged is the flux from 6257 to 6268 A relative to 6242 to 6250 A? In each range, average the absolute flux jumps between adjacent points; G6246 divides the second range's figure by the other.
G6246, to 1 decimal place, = 3.0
